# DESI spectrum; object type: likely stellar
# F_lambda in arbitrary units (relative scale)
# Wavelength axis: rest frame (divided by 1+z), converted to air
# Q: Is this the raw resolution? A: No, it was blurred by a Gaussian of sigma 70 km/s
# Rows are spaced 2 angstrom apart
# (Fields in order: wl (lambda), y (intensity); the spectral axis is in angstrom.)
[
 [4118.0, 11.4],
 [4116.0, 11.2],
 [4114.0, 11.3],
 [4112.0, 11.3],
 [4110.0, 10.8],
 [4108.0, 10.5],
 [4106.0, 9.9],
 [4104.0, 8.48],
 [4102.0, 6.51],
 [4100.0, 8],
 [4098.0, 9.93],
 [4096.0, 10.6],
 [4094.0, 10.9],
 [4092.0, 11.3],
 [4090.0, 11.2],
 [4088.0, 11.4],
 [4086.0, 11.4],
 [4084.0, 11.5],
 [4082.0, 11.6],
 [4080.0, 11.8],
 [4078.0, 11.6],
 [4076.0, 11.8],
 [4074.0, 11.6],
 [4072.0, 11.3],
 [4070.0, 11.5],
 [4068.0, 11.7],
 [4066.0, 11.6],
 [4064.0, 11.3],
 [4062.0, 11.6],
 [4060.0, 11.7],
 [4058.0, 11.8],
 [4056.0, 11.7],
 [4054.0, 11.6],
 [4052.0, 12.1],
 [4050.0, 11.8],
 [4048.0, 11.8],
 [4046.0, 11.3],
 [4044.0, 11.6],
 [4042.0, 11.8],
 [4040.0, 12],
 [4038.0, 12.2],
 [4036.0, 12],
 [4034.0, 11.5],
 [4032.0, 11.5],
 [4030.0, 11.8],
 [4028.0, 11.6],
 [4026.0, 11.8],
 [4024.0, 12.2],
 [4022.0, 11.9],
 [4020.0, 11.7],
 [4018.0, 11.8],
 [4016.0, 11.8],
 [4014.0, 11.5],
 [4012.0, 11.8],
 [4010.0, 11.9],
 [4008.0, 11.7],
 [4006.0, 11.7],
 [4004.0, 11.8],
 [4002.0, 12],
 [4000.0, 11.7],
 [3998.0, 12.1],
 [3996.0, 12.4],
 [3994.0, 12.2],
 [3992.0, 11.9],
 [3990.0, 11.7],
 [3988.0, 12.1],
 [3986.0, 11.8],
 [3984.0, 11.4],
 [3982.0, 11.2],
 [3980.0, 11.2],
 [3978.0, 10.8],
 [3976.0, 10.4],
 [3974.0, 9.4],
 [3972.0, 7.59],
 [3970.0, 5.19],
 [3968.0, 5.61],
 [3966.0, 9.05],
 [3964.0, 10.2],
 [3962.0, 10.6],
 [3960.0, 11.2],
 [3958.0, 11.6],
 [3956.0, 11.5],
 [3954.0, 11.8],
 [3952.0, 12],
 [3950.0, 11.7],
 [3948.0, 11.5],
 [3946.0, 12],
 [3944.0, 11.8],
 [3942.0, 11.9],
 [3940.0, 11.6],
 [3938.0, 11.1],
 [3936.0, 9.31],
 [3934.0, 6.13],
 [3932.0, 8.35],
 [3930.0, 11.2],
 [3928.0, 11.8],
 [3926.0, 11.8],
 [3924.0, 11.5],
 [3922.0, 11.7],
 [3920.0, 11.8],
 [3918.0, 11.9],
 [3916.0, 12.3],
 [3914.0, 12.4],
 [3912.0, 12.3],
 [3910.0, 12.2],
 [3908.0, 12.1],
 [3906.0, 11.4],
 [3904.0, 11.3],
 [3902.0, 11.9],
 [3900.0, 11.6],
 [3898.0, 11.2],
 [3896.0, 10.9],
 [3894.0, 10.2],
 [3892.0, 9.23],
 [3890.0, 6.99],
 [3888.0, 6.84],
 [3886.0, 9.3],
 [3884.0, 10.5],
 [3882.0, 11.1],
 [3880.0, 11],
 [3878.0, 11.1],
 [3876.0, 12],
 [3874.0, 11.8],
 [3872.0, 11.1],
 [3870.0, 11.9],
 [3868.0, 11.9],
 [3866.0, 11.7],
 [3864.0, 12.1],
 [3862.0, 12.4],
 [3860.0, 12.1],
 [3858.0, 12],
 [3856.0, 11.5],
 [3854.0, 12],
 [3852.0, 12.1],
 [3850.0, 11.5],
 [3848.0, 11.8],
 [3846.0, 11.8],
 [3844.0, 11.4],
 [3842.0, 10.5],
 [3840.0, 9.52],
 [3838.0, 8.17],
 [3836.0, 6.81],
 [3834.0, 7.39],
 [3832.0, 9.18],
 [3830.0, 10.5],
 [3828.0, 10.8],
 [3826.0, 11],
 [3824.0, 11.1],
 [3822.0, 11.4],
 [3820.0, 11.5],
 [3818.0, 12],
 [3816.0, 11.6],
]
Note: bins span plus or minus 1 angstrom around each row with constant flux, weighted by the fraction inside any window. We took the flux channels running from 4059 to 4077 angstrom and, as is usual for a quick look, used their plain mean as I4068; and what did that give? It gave 11.6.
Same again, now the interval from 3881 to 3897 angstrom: 9.4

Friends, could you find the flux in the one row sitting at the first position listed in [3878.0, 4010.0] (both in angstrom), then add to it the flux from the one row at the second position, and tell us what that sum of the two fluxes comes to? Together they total 23.00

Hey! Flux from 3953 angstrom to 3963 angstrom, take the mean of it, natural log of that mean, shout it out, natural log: 2.43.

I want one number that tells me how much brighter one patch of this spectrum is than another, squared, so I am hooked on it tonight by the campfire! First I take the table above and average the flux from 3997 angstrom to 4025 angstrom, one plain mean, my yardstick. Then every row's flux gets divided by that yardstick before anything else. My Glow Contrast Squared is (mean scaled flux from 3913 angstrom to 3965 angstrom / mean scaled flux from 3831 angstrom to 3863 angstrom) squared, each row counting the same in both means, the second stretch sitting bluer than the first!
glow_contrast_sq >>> 1.11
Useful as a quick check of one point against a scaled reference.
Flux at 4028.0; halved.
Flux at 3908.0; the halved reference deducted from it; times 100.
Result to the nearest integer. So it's 630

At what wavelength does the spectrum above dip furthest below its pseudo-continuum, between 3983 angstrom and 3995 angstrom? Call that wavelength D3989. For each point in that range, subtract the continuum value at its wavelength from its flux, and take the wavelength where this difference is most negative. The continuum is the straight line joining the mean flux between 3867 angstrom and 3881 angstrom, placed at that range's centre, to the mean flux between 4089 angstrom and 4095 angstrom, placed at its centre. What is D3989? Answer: 3984.0 angstrom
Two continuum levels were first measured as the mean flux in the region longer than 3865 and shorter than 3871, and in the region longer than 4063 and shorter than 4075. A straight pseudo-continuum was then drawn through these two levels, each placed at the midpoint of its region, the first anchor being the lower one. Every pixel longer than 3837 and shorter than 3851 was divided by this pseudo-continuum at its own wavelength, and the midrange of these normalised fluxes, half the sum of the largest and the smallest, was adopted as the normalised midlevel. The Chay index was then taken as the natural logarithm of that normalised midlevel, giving -0.17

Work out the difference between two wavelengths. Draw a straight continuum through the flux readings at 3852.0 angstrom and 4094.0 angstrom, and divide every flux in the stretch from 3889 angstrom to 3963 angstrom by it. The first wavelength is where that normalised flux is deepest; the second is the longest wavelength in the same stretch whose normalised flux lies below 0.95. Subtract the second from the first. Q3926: -28 angstrom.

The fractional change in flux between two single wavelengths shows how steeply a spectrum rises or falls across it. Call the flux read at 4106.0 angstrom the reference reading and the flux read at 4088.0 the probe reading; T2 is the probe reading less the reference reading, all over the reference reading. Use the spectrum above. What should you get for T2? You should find 0.15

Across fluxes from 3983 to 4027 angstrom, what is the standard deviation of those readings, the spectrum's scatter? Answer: 0.23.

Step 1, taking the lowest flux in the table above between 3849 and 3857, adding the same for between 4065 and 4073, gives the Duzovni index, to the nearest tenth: 22.8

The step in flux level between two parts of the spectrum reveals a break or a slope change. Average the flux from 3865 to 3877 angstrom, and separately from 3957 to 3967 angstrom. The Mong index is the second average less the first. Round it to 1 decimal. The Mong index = -1.2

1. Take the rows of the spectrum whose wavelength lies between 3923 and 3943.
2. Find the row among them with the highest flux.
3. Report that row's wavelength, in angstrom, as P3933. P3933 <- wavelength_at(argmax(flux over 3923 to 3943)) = 3942.0 angstrom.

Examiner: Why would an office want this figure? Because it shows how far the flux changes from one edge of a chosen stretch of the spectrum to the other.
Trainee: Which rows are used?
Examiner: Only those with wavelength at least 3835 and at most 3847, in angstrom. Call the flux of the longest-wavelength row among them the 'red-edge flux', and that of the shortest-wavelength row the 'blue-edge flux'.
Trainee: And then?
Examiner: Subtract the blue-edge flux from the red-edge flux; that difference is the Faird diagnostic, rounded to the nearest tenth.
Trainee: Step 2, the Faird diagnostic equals 5.0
